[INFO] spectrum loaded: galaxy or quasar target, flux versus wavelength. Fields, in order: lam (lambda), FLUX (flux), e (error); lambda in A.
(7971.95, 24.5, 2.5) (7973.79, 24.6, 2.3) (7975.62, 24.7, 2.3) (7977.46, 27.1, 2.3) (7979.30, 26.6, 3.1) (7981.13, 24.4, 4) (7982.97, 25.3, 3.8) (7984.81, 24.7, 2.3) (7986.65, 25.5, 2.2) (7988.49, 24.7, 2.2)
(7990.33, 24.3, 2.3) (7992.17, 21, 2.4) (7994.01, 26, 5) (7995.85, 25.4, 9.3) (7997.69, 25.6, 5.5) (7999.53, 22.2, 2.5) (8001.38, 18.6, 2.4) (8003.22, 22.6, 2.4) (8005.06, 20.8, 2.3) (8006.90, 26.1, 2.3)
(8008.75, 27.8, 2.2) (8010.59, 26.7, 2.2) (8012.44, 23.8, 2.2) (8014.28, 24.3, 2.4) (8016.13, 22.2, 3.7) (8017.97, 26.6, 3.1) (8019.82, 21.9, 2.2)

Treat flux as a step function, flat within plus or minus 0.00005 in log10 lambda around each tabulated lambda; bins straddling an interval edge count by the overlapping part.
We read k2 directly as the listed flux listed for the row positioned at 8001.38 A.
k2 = 18.6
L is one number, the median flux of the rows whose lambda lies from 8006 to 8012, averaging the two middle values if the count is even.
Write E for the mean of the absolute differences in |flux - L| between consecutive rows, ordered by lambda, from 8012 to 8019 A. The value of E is 2.3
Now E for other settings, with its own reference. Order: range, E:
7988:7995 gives 2.9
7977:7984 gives 1.1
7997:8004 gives 3.7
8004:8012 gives 2.3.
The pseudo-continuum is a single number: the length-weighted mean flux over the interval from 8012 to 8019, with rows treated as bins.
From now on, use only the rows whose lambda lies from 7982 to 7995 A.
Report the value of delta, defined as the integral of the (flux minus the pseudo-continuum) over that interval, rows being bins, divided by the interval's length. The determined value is 0.3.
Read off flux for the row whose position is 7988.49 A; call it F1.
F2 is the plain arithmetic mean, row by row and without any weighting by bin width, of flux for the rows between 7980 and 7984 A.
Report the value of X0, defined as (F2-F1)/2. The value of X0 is 0.1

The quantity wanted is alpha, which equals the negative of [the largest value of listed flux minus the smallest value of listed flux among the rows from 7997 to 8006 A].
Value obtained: -7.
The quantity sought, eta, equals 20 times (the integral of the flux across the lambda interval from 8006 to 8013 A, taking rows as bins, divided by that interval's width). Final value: 524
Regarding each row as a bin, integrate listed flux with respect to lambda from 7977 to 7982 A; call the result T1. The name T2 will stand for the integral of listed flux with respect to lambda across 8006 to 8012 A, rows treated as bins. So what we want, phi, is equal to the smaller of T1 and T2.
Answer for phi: 130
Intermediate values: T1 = 130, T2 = 160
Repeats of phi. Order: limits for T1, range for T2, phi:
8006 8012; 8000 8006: 125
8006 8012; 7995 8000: 123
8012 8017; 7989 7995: 117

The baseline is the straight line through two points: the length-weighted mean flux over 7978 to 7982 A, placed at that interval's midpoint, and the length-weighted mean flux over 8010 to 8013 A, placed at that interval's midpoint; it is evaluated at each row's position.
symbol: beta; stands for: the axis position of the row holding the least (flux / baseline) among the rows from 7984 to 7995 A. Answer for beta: 7992.17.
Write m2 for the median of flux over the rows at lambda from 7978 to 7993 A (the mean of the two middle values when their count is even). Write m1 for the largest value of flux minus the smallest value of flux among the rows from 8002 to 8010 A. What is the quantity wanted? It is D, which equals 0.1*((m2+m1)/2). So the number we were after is 1.6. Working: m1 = 7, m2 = 25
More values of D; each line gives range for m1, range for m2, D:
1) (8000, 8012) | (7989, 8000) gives 1.7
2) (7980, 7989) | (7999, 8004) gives 1.2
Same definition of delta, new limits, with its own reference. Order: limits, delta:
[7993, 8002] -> -0.5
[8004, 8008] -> -0.6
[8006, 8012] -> 2.4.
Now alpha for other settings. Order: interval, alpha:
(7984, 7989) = -1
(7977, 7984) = -3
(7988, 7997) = -5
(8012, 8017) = -2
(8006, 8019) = -6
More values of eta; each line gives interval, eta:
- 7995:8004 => 457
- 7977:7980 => 536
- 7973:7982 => 510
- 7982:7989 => 501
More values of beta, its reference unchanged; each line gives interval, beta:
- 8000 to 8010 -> 8001.38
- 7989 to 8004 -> 8001.38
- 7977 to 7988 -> 7981.13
